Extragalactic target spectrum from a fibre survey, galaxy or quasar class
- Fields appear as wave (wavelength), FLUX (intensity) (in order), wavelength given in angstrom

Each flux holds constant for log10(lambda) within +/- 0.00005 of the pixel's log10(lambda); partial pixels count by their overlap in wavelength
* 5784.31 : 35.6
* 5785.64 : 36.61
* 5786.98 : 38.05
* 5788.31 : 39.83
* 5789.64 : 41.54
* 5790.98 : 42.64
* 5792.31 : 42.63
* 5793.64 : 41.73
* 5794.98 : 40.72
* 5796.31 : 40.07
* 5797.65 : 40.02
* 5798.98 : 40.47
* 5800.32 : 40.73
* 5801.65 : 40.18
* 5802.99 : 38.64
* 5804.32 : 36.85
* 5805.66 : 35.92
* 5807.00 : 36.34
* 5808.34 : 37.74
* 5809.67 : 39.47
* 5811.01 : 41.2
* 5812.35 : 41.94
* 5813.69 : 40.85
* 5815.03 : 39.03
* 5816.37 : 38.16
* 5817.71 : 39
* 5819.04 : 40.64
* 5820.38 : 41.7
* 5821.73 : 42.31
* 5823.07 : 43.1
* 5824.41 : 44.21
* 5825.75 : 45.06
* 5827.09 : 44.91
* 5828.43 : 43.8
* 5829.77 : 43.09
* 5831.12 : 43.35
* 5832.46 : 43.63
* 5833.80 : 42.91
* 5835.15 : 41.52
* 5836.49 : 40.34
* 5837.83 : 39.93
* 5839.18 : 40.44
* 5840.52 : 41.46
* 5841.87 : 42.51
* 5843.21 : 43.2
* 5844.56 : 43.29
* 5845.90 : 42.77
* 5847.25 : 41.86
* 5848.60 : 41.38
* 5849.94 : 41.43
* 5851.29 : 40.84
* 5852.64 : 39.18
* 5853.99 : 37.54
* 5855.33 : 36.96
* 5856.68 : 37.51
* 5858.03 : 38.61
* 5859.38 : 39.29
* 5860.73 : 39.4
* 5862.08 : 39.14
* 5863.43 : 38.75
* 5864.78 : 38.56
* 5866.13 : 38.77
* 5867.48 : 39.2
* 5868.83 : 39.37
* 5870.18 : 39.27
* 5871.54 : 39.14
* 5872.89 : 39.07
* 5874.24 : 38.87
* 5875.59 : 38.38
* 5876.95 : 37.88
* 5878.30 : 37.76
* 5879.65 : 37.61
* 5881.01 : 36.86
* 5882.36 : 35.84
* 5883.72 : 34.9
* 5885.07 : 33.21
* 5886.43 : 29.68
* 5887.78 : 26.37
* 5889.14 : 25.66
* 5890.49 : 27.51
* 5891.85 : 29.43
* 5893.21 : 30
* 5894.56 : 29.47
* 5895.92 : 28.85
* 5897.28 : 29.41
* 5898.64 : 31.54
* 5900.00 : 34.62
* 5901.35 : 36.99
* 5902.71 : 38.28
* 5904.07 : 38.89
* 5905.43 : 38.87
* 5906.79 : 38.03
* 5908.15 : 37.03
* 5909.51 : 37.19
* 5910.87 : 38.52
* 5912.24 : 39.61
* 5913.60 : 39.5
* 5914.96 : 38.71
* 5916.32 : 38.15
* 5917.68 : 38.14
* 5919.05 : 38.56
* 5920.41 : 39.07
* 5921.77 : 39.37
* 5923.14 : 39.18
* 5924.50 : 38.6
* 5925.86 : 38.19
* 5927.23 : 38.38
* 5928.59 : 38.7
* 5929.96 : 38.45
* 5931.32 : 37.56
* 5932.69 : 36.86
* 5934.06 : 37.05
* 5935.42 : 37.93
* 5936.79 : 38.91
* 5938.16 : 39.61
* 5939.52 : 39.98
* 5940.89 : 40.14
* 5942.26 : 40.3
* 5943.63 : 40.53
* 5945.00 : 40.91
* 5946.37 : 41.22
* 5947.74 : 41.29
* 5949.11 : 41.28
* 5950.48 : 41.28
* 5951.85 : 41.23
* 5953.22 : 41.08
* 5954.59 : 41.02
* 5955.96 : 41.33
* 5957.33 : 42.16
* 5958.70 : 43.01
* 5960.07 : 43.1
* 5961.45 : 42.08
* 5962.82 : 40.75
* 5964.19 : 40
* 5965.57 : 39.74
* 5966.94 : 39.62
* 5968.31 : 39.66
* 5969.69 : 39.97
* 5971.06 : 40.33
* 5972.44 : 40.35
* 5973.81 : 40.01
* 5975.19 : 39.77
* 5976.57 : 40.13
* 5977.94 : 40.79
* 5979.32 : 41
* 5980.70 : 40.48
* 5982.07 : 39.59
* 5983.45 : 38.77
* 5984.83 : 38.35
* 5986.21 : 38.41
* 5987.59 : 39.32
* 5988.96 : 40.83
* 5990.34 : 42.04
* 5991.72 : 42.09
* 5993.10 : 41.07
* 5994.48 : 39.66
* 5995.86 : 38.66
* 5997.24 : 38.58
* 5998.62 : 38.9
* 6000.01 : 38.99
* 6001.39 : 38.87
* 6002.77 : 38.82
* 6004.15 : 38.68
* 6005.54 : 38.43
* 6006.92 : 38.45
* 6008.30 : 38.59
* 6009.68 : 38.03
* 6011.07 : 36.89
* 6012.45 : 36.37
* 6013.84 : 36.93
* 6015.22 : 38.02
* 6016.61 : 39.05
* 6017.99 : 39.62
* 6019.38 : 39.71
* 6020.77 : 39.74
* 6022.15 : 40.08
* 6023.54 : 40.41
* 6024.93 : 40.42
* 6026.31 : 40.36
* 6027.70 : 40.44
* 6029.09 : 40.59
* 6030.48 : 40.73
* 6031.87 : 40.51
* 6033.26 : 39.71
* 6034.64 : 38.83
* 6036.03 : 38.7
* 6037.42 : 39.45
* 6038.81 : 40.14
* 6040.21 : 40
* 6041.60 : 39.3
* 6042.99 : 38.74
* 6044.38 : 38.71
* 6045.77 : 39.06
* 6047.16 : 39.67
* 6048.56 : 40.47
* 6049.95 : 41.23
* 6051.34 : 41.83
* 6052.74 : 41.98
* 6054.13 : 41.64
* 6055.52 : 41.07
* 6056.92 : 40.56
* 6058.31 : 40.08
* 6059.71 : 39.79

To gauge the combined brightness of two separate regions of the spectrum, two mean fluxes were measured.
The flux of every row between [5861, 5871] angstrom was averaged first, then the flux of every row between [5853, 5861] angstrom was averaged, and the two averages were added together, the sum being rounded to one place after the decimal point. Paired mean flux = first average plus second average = 77.2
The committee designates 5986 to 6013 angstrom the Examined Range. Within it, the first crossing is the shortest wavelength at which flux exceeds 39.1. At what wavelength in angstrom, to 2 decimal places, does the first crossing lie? 5987.59 angstrom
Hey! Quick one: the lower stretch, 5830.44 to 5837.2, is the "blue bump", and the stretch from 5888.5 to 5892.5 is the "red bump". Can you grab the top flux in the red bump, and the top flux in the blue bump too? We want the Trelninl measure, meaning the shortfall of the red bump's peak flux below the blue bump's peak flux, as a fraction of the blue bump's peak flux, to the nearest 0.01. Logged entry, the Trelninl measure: 0.33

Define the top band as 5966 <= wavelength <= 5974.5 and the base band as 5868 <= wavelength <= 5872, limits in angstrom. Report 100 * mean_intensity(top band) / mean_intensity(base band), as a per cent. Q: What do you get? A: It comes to 102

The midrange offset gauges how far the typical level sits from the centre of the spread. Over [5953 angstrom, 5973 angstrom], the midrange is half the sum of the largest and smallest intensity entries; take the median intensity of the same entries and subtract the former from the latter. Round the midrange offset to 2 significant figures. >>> -0.61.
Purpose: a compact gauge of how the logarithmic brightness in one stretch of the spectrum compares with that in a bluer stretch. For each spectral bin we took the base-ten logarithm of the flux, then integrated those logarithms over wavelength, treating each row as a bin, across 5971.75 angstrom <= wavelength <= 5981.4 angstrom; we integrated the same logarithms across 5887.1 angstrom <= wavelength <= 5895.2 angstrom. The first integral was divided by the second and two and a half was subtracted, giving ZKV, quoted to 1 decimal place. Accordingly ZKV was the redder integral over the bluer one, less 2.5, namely -1.2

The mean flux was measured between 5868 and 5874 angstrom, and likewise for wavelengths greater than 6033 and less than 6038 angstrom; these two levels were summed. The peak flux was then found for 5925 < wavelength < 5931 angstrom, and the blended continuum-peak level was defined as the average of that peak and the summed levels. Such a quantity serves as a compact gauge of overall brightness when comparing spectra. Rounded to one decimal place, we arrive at 58.5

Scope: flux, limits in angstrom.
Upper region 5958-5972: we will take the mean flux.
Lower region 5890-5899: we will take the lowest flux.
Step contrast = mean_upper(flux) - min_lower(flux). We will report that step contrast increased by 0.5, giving 14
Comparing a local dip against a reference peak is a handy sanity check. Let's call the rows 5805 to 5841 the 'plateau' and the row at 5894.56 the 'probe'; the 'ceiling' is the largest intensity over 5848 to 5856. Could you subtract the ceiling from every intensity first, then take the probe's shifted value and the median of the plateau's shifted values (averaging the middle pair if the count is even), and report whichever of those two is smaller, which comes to -12.0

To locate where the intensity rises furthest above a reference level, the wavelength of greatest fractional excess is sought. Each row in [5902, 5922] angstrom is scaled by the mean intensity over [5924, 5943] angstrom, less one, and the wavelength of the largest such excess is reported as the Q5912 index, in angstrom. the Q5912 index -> 5912.24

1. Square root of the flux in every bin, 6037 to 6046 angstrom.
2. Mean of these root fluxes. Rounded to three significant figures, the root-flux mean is 6.27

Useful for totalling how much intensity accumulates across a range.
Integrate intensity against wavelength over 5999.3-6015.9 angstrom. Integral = 632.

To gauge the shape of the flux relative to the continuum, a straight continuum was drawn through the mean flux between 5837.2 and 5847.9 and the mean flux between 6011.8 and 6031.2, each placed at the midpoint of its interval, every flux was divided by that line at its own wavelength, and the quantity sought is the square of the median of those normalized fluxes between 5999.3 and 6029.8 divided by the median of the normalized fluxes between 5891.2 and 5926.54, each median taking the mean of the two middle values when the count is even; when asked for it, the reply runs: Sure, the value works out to 1.03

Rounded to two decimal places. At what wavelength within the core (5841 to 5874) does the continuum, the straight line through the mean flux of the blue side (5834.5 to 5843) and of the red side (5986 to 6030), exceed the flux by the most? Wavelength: 5855.33 angstrom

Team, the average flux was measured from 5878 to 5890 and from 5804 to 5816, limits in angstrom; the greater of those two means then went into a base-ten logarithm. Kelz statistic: 1.59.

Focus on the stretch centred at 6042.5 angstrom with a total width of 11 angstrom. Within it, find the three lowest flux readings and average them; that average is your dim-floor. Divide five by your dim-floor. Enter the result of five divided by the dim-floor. 0.129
